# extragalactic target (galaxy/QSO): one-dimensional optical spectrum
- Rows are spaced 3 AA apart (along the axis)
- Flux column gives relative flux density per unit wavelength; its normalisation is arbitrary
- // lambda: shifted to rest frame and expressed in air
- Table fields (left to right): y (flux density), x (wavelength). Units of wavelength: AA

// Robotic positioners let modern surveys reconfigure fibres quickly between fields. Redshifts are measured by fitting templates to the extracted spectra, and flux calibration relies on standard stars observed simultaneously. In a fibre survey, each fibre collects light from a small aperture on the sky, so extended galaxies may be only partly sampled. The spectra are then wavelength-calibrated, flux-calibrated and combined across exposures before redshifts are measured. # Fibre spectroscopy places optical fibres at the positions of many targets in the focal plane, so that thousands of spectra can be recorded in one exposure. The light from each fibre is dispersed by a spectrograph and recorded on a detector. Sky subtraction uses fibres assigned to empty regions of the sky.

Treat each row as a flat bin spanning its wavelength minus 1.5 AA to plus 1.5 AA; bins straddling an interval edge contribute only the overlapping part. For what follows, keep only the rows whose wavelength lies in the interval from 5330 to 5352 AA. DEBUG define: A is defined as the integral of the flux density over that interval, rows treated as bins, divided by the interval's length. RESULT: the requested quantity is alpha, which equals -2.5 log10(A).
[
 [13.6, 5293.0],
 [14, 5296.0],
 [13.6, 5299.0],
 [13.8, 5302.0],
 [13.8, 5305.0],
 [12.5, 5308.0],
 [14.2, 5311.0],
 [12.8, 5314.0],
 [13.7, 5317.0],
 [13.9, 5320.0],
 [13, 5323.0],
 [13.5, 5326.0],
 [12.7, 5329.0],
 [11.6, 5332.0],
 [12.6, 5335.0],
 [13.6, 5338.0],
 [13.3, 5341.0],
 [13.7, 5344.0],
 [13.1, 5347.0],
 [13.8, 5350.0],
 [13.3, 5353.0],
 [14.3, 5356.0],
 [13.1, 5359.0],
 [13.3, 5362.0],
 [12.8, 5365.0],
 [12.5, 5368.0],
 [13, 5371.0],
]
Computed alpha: -2.79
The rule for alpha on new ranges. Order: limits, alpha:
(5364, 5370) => -2.76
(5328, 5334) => -2.71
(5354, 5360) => -2.84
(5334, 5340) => -2.80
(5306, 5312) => -2.81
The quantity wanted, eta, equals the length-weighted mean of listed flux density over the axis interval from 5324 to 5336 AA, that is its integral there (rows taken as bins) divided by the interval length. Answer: 12.62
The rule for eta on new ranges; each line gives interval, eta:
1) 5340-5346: 13.48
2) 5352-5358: 13.78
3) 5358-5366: 13.08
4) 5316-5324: 13.56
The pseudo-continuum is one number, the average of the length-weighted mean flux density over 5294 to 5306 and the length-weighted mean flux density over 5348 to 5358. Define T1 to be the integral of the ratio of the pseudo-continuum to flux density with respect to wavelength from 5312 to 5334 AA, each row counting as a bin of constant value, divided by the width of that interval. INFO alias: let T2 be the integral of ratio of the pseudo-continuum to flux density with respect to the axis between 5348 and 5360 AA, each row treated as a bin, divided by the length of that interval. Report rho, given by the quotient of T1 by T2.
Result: 1.05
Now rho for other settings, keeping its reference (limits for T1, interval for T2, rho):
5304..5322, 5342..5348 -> 1.00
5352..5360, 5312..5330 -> 0.98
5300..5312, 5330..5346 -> 0.95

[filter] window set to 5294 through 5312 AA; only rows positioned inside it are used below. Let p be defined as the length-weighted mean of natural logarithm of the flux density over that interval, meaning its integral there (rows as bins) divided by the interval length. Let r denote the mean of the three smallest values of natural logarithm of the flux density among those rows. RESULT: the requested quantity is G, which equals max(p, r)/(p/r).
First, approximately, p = 2.61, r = 2.59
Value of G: 2.59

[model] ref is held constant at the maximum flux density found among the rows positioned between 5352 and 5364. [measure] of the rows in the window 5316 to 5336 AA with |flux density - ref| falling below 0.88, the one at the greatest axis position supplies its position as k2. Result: 5326.0 AA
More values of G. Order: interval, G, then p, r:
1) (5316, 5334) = 2.52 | 2.57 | 2.52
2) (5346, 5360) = 2.58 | 2.61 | 2.58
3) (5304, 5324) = 2.55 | 2.60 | 2.55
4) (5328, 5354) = 2.51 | 2.57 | 2.51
